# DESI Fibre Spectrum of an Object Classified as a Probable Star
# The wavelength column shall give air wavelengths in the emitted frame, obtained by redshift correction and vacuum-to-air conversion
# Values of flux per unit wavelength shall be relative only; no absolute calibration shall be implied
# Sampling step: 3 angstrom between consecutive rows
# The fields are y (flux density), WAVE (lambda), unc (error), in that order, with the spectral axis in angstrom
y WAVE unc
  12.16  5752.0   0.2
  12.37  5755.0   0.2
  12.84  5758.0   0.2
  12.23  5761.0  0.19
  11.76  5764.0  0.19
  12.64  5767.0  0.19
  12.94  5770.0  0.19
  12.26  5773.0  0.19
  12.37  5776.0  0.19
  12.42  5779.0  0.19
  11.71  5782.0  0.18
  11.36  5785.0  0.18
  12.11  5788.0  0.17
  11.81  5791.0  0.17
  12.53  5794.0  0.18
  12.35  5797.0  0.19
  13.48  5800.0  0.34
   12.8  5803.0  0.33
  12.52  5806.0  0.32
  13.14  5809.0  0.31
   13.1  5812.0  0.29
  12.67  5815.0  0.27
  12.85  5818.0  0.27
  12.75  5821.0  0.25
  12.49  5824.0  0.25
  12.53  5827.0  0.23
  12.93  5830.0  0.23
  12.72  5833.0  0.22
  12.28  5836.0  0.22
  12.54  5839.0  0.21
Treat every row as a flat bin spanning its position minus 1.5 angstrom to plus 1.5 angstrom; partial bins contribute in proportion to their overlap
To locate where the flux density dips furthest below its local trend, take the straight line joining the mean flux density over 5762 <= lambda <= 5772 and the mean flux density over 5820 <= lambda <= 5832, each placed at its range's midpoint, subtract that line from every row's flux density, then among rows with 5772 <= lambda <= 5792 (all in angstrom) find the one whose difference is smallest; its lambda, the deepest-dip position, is 5785.0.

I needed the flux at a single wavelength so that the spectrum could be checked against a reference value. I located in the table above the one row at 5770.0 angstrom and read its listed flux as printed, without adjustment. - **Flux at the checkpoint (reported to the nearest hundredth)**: 12.94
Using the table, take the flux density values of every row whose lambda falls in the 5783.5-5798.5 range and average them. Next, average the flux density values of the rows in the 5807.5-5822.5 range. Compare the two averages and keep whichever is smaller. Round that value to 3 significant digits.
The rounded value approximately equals 12.0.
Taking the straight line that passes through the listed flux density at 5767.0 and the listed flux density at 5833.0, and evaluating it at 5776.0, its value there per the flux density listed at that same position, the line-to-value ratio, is 1.02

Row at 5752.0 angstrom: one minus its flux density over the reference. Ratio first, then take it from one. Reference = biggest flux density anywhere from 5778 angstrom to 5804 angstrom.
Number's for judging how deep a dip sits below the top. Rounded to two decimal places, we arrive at 0.10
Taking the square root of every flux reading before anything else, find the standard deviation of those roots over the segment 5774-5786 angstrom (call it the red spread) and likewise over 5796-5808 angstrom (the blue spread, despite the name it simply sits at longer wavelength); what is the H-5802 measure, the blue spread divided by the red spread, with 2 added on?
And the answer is 2.92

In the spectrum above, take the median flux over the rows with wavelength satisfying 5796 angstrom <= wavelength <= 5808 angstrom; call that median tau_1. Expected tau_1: 12.7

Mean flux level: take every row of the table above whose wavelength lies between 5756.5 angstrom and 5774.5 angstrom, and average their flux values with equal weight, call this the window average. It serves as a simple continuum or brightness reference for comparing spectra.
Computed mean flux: 12.4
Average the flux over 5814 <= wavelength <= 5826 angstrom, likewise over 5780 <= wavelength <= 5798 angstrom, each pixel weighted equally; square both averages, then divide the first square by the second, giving 1.12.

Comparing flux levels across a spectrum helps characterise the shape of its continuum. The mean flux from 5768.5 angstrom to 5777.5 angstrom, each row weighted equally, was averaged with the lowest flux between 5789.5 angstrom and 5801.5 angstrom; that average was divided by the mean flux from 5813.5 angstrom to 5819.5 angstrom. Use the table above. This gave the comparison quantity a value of 0.954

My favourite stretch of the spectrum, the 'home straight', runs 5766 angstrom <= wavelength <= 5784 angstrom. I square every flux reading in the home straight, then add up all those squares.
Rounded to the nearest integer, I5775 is 922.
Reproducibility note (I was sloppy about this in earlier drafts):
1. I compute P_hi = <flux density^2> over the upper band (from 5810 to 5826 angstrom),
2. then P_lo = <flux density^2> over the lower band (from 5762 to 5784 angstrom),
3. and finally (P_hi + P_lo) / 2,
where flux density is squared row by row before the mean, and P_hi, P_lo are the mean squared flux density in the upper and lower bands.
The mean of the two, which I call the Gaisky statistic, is 157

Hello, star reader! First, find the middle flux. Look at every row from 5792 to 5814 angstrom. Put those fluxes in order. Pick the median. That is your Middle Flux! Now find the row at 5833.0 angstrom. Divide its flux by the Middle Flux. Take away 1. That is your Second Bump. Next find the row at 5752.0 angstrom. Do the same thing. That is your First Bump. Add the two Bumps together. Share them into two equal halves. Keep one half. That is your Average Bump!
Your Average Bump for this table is -0.028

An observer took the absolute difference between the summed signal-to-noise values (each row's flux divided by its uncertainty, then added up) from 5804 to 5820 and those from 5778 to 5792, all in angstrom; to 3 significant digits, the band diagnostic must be 113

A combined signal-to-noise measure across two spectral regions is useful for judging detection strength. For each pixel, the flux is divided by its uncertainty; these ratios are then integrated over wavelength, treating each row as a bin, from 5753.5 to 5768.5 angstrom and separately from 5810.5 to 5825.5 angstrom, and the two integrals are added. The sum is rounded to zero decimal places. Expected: 1678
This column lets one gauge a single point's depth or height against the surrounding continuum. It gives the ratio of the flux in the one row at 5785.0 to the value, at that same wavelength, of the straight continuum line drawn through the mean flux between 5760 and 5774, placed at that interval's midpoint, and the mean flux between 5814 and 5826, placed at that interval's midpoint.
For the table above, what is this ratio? 0.91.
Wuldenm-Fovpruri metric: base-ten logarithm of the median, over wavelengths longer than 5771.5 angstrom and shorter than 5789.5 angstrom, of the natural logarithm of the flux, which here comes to 0.398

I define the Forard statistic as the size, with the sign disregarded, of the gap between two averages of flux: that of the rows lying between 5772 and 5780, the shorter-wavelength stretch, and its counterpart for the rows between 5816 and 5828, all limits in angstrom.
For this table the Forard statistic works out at 0.31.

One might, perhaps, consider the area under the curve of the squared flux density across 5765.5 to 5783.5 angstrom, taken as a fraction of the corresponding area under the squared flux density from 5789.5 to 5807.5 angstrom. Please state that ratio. 0.97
